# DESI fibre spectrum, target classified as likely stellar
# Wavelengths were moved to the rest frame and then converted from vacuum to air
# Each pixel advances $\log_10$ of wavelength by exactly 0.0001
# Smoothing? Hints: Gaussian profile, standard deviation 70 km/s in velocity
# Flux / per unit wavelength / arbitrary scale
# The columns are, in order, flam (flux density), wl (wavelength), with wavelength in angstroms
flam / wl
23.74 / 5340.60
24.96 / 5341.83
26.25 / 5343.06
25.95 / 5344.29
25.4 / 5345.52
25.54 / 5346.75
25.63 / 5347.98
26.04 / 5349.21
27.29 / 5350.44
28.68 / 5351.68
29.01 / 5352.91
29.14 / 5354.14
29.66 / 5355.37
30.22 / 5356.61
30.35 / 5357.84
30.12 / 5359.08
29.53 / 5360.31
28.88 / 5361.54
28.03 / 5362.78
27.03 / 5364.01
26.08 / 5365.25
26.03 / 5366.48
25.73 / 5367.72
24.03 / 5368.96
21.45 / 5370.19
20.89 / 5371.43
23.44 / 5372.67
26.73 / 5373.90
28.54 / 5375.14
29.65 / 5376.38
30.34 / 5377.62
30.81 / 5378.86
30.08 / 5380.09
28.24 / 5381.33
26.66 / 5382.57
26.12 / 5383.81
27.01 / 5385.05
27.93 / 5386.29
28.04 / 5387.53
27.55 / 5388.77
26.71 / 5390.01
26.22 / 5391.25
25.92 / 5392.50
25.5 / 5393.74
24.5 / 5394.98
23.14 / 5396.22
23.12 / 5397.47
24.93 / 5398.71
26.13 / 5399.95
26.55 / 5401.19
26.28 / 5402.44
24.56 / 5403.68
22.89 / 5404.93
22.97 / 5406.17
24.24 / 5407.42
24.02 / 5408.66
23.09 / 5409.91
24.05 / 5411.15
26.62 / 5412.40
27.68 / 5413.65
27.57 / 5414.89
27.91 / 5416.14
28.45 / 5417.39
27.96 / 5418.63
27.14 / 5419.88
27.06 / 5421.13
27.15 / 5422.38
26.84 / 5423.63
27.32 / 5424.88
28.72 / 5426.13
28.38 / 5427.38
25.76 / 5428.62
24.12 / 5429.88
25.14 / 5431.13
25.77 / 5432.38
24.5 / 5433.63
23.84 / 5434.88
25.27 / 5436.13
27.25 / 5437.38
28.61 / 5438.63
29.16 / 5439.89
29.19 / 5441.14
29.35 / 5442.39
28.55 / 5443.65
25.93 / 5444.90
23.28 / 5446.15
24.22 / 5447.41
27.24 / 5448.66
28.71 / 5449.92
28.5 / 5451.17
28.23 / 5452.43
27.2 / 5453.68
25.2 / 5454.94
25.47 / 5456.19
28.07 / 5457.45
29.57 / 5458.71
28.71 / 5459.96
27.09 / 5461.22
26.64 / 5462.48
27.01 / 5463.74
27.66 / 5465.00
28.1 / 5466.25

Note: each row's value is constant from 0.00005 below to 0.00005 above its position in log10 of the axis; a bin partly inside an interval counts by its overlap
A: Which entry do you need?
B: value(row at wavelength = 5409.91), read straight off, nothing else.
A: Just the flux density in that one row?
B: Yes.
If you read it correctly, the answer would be 23.09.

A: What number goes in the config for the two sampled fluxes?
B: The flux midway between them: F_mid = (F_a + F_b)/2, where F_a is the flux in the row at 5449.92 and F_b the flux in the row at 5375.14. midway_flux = 28.6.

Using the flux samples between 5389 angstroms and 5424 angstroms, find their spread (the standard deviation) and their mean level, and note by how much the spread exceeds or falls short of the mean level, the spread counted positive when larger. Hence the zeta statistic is -24.0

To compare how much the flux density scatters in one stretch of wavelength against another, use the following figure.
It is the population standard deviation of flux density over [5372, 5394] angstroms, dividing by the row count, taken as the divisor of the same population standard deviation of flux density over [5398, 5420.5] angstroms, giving 1.0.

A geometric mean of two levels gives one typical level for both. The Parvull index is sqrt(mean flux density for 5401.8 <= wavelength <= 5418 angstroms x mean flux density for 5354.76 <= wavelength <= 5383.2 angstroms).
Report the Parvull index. 26.4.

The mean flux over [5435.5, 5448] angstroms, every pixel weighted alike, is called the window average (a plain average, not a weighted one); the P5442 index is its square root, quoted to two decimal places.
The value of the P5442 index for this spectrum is 5.20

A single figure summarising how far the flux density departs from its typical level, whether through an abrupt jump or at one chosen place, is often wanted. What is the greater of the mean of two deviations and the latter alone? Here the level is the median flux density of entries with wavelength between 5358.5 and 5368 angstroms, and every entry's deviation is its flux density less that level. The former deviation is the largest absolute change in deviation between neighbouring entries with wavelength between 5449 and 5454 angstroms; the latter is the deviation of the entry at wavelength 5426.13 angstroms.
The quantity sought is 1.2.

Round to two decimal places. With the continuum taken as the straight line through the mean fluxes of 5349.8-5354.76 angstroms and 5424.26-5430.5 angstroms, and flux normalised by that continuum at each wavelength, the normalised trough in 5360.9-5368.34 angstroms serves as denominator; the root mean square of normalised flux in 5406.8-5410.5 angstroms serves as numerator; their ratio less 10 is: -9.04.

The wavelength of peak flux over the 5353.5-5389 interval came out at 5378.86 angstroms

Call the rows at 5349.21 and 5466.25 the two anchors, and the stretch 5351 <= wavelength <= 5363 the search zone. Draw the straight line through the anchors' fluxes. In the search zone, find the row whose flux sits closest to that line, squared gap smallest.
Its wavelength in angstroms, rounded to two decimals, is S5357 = 5362.78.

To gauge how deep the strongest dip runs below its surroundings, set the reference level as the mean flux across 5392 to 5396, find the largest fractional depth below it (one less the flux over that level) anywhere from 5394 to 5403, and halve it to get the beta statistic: 0.04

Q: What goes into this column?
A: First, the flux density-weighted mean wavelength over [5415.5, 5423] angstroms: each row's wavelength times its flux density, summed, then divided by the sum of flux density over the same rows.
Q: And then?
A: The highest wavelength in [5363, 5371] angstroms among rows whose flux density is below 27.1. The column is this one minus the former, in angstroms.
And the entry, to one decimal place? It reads -49.0 angstroms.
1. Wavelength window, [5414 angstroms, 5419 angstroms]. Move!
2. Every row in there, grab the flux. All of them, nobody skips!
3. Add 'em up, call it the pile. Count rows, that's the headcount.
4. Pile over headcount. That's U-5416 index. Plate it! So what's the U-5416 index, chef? 28.0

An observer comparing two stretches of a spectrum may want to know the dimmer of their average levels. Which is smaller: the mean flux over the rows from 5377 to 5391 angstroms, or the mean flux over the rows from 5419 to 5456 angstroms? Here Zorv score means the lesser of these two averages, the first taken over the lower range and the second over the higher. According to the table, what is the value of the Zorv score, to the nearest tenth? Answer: 26.8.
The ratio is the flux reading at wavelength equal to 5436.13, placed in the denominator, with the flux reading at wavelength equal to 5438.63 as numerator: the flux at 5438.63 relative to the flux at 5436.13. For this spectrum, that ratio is 1.13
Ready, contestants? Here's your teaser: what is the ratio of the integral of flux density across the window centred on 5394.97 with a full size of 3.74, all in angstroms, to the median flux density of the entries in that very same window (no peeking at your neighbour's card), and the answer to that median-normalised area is 4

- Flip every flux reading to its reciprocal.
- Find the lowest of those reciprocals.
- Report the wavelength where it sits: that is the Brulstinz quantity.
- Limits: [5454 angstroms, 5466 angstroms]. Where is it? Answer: 5458.71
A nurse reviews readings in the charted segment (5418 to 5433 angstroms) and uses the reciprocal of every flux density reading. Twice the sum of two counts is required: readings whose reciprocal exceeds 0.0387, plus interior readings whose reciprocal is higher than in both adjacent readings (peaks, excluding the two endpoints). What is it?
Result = 14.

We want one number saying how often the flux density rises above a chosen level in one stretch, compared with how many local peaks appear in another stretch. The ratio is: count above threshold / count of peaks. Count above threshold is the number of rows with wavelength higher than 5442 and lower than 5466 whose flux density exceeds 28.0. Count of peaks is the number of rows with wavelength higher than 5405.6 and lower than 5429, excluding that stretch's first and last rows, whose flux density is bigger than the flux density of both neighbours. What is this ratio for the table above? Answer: 1.6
